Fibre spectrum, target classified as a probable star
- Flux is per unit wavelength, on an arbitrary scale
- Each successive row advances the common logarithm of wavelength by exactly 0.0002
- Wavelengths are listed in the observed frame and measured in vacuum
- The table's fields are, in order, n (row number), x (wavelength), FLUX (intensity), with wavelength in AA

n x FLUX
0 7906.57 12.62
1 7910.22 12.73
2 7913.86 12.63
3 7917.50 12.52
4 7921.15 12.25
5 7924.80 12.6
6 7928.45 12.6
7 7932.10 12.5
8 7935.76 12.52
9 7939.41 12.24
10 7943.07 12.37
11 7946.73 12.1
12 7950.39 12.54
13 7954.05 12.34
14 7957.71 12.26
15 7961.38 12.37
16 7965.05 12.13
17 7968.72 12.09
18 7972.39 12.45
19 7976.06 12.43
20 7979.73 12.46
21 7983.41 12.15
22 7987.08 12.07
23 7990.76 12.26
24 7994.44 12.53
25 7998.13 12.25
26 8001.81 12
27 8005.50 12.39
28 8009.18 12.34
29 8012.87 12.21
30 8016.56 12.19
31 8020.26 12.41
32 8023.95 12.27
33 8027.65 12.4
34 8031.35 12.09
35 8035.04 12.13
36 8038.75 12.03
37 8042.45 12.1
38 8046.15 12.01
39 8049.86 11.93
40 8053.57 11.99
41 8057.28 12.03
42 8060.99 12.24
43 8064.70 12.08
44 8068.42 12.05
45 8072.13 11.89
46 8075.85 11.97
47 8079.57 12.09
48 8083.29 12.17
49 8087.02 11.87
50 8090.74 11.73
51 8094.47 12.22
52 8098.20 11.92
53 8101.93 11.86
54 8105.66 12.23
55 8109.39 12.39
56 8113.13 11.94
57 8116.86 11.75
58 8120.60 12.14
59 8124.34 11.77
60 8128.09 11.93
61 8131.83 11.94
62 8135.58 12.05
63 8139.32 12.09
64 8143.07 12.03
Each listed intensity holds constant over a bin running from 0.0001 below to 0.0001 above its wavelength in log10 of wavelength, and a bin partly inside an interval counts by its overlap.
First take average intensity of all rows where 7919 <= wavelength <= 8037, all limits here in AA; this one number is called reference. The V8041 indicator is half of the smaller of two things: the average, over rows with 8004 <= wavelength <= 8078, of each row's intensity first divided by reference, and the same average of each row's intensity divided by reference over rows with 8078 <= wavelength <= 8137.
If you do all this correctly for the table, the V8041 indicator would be 0.487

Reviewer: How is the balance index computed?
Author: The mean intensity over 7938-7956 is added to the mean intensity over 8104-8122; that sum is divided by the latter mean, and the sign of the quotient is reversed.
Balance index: -2.02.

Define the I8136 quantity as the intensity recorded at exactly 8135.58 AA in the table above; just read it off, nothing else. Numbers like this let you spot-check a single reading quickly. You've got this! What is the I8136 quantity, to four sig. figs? 12.05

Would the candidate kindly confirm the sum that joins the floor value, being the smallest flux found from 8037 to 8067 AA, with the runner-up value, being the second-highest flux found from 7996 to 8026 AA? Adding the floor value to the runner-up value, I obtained 24.3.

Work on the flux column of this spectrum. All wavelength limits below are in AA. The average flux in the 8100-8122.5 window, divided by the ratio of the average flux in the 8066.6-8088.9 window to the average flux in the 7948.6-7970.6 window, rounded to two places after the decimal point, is 12.33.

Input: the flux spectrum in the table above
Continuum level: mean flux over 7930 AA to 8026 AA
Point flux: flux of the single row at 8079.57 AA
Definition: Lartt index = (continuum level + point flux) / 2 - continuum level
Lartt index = -0.11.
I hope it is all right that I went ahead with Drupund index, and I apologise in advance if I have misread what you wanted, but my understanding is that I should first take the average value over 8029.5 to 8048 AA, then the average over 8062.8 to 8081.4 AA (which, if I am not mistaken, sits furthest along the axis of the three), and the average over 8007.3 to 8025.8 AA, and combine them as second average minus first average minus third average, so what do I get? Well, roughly -12.3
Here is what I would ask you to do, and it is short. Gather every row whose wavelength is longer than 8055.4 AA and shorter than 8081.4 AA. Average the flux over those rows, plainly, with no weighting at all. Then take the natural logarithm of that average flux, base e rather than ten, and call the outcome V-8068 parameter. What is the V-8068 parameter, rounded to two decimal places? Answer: 2.49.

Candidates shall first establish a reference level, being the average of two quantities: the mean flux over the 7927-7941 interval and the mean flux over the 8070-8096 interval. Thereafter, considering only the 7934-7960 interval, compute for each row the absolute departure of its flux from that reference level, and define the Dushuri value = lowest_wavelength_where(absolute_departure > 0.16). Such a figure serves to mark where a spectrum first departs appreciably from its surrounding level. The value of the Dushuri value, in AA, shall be 7935.76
